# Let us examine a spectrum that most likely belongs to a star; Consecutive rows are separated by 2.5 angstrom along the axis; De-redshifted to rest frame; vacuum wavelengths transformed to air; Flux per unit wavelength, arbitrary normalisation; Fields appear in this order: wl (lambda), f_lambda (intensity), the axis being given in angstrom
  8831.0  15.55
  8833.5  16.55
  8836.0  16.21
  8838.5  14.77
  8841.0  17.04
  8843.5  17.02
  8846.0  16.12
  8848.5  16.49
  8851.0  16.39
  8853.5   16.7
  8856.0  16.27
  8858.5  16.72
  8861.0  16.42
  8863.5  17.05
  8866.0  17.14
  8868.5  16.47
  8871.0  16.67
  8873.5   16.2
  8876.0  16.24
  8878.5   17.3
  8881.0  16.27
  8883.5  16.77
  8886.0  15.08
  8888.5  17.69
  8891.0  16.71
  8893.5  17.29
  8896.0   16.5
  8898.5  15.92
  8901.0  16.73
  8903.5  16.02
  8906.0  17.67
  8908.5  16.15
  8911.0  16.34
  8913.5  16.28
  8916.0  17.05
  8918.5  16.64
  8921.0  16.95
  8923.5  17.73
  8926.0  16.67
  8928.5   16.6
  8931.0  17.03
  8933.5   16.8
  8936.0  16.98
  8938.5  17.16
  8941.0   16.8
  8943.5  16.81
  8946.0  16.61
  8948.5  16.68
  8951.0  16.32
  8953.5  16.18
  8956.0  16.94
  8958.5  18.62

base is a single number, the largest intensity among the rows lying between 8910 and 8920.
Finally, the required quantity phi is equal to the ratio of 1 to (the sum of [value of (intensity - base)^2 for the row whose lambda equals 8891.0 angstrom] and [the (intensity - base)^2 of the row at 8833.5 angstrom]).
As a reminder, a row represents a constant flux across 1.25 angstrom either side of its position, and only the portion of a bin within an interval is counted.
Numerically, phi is 2.7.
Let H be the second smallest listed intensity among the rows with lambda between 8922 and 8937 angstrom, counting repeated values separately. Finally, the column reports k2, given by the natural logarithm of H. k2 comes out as 2.81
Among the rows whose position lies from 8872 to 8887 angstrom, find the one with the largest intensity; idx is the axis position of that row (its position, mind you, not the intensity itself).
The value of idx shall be 8878.5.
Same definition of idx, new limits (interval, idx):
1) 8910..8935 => 8923.5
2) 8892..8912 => 8906.0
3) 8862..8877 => 8866.0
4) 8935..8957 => 8938.5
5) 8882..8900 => 8888.5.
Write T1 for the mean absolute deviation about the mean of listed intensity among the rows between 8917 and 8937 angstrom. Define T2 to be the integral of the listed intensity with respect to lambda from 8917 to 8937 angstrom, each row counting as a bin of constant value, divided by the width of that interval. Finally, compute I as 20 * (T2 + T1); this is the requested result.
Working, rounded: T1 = 0.25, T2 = 16.9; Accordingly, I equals 343.5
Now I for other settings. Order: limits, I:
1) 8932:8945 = 340.7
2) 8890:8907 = 342.9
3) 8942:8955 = 335.0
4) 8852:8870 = 338.6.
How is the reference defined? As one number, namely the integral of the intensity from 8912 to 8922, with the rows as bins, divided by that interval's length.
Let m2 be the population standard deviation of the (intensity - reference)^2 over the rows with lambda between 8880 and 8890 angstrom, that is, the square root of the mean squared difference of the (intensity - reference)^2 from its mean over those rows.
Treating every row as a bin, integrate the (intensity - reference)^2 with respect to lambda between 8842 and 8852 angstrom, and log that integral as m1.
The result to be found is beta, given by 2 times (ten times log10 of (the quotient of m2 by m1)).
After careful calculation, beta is -3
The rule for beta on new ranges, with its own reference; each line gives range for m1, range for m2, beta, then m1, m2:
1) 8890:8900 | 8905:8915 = -18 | 2.5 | 0.31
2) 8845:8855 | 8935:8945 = -24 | 1.2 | 0.08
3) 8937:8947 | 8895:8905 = -7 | 0.6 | 0.27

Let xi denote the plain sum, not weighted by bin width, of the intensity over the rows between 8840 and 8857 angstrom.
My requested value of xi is 116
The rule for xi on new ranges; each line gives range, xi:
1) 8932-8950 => 118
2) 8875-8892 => 116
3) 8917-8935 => 118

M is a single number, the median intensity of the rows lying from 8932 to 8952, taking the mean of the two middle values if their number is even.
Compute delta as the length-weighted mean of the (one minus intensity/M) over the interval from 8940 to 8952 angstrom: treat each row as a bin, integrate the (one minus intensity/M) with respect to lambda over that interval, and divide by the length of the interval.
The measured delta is 0.009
